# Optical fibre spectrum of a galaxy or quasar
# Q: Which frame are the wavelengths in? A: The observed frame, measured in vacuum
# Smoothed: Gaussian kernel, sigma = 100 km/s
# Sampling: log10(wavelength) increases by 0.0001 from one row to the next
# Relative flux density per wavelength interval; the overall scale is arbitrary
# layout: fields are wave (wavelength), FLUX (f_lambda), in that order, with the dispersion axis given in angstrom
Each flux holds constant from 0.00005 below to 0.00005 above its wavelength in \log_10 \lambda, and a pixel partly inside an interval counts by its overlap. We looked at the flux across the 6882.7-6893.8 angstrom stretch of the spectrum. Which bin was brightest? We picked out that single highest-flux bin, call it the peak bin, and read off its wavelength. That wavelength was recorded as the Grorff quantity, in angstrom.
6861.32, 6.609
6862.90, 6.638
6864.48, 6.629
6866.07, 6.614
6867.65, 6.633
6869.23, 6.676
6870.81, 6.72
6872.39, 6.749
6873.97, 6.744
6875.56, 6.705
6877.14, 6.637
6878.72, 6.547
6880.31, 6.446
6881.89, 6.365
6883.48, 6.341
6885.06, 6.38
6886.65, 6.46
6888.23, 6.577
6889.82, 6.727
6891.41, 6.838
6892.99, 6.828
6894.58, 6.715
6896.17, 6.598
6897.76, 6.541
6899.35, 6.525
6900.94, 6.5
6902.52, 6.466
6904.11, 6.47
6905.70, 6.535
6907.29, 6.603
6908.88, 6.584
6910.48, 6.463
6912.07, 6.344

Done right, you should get 6891.41 angstrom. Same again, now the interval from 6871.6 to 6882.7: 6872.39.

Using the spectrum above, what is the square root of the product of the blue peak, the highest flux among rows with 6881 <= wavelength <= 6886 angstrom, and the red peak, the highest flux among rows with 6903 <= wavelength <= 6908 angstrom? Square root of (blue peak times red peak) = 6.49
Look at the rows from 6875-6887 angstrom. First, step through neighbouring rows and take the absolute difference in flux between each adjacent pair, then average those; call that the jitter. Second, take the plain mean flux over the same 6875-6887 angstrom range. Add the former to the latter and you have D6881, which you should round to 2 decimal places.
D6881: 6.55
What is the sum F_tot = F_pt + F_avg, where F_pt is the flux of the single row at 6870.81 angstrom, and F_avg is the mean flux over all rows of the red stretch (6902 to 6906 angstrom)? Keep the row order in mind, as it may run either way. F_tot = 13.21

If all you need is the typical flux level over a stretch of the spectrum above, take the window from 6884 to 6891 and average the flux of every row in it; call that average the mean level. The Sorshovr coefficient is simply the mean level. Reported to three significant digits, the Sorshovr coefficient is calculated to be 6.54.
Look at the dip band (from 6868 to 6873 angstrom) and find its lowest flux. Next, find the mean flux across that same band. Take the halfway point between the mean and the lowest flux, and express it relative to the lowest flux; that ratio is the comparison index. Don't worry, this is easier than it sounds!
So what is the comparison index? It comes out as 1.00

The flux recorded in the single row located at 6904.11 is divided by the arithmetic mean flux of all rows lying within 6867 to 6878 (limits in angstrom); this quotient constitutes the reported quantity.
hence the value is 0.966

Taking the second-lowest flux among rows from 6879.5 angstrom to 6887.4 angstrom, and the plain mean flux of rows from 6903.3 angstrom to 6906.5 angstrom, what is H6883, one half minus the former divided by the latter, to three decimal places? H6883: -0.479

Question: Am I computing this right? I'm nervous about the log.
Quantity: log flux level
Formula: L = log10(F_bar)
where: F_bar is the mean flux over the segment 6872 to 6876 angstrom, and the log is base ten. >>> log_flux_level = 0.828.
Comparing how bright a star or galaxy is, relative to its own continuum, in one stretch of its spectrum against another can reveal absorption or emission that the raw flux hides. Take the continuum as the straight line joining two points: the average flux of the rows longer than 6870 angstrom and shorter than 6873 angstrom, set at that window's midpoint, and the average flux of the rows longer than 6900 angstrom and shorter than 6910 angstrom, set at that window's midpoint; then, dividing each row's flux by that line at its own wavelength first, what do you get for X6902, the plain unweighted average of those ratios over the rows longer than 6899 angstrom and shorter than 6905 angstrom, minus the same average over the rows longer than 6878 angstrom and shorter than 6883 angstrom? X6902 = 0.03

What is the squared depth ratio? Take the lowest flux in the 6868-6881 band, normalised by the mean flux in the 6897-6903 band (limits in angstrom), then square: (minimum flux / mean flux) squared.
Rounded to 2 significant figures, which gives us 0.98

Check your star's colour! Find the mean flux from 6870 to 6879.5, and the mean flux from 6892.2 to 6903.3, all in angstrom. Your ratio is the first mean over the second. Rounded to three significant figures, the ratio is 1.01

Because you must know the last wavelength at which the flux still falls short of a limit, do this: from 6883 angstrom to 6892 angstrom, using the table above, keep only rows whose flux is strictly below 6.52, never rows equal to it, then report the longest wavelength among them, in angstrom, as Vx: 6886.65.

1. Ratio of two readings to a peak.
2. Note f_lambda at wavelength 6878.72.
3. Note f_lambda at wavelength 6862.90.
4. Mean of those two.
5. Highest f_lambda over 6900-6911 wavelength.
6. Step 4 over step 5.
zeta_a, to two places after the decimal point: 1.00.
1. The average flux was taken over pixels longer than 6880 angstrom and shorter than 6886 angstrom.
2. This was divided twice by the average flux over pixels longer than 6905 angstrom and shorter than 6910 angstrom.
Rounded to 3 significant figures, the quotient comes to 0.148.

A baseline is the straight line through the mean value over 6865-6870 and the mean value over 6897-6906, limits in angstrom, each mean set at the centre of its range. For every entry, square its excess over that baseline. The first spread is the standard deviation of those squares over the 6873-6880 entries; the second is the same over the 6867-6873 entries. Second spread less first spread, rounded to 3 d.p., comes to 0.000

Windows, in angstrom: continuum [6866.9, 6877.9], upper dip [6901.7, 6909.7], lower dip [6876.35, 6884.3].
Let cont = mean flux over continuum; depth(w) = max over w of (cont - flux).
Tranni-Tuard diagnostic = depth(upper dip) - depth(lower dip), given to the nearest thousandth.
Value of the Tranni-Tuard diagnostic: -0.125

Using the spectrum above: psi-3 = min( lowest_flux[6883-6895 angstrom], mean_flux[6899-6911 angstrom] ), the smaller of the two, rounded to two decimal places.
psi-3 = 6.34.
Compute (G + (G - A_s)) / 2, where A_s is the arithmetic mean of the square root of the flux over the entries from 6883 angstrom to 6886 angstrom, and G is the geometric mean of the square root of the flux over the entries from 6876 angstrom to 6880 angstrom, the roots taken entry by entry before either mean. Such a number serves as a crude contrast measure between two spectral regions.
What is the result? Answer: 1.306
